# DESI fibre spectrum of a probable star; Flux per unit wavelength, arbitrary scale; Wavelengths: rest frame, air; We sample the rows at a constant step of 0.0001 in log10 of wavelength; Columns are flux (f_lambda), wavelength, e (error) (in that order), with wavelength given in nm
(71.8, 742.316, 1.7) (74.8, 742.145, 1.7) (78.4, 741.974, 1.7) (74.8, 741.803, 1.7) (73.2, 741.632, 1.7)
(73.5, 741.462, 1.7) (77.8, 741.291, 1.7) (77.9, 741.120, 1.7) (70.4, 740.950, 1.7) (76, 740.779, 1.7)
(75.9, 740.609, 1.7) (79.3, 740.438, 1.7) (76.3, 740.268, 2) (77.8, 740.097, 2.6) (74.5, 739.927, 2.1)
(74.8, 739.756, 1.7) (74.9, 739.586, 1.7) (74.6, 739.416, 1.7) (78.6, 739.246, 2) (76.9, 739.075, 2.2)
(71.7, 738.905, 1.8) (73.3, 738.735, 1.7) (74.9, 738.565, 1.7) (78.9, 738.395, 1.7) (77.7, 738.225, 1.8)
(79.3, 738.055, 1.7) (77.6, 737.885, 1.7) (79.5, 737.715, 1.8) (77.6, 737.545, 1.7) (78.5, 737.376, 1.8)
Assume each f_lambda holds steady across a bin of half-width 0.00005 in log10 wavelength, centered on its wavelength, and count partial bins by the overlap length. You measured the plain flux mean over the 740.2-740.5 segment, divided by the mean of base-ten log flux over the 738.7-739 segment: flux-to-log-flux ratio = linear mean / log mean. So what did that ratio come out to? 41.8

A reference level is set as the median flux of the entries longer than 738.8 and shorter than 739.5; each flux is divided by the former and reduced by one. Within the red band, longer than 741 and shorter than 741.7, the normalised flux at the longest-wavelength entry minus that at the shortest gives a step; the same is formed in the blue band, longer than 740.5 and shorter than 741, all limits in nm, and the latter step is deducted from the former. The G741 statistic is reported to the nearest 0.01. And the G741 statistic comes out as 0.01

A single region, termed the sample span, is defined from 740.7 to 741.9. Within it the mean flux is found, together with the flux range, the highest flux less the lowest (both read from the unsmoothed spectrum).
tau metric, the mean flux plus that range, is 82.3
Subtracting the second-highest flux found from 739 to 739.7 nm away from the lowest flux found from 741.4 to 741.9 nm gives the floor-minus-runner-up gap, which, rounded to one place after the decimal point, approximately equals -3.7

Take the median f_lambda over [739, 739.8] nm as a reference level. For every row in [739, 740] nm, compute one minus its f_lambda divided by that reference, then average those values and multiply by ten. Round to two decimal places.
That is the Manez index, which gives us -0.11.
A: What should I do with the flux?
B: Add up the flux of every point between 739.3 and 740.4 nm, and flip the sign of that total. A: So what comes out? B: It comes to -453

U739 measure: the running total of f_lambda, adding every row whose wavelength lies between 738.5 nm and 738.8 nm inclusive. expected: 148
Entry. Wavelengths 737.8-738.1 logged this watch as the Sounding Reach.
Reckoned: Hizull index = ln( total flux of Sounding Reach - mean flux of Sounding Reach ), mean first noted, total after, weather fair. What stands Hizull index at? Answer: 4.36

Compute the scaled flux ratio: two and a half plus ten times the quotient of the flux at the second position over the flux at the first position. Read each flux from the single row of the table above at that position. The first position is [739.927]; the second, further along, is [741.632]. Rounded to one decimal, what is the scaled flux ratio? 12.3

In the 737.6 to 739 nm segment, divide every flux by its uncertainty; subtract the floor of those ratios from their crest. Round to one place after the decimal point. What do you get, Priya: 6.8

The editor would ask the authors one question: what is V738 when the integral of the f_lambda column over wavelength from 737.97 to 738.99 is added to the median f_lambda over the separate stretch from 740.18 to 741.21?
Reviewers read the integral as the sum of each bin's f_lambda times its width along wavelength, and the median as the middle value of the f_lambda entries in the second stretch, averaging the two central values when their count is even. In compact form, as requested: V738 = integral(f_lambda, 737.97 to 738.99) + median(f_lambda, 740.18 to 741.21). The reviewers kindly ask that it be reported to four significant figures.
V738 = 153.7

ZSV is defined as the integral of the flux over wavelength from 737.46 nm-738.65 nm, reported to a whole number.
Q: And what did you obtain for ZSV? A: 93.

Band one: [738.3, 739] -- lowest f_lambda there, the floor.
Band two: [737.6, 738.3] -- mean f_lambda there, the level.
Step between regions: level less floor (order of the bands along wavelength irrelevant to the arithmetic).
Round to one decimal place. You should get 6.8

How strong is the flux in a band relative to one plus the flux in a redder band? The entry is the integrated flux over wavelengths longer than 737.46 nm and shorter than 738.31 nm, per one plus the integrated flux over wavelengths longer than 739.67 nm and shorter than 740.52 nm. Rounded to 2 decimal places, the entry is 1.01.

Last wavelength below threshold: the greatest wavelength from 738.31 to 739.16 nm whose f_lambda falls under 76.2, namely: 738.905 nm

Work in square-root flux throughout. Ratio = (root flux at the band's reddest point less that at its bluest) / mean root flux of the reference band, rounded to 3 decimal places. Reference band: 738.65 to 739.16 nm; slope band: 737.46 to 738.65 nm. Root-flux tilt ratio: -0.018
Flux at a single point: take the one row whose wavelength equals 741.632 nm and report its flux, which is 73.2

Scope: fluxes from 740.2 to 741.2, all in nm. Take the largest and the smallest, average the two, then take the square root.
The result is 8.65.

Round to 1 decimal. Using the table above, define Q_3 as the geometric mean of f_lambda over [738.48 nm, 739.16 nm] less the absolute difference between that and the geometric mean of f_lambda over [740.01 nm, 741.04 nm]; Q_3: 72.5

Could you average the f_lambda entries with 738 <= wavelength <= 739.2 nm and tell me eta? 76.1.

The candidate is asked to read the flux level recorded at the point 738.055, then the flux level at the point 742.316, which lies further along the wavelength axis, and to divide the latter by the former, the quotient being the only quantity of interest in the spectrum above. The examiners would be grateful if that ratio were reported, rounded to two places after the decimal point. 0.91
